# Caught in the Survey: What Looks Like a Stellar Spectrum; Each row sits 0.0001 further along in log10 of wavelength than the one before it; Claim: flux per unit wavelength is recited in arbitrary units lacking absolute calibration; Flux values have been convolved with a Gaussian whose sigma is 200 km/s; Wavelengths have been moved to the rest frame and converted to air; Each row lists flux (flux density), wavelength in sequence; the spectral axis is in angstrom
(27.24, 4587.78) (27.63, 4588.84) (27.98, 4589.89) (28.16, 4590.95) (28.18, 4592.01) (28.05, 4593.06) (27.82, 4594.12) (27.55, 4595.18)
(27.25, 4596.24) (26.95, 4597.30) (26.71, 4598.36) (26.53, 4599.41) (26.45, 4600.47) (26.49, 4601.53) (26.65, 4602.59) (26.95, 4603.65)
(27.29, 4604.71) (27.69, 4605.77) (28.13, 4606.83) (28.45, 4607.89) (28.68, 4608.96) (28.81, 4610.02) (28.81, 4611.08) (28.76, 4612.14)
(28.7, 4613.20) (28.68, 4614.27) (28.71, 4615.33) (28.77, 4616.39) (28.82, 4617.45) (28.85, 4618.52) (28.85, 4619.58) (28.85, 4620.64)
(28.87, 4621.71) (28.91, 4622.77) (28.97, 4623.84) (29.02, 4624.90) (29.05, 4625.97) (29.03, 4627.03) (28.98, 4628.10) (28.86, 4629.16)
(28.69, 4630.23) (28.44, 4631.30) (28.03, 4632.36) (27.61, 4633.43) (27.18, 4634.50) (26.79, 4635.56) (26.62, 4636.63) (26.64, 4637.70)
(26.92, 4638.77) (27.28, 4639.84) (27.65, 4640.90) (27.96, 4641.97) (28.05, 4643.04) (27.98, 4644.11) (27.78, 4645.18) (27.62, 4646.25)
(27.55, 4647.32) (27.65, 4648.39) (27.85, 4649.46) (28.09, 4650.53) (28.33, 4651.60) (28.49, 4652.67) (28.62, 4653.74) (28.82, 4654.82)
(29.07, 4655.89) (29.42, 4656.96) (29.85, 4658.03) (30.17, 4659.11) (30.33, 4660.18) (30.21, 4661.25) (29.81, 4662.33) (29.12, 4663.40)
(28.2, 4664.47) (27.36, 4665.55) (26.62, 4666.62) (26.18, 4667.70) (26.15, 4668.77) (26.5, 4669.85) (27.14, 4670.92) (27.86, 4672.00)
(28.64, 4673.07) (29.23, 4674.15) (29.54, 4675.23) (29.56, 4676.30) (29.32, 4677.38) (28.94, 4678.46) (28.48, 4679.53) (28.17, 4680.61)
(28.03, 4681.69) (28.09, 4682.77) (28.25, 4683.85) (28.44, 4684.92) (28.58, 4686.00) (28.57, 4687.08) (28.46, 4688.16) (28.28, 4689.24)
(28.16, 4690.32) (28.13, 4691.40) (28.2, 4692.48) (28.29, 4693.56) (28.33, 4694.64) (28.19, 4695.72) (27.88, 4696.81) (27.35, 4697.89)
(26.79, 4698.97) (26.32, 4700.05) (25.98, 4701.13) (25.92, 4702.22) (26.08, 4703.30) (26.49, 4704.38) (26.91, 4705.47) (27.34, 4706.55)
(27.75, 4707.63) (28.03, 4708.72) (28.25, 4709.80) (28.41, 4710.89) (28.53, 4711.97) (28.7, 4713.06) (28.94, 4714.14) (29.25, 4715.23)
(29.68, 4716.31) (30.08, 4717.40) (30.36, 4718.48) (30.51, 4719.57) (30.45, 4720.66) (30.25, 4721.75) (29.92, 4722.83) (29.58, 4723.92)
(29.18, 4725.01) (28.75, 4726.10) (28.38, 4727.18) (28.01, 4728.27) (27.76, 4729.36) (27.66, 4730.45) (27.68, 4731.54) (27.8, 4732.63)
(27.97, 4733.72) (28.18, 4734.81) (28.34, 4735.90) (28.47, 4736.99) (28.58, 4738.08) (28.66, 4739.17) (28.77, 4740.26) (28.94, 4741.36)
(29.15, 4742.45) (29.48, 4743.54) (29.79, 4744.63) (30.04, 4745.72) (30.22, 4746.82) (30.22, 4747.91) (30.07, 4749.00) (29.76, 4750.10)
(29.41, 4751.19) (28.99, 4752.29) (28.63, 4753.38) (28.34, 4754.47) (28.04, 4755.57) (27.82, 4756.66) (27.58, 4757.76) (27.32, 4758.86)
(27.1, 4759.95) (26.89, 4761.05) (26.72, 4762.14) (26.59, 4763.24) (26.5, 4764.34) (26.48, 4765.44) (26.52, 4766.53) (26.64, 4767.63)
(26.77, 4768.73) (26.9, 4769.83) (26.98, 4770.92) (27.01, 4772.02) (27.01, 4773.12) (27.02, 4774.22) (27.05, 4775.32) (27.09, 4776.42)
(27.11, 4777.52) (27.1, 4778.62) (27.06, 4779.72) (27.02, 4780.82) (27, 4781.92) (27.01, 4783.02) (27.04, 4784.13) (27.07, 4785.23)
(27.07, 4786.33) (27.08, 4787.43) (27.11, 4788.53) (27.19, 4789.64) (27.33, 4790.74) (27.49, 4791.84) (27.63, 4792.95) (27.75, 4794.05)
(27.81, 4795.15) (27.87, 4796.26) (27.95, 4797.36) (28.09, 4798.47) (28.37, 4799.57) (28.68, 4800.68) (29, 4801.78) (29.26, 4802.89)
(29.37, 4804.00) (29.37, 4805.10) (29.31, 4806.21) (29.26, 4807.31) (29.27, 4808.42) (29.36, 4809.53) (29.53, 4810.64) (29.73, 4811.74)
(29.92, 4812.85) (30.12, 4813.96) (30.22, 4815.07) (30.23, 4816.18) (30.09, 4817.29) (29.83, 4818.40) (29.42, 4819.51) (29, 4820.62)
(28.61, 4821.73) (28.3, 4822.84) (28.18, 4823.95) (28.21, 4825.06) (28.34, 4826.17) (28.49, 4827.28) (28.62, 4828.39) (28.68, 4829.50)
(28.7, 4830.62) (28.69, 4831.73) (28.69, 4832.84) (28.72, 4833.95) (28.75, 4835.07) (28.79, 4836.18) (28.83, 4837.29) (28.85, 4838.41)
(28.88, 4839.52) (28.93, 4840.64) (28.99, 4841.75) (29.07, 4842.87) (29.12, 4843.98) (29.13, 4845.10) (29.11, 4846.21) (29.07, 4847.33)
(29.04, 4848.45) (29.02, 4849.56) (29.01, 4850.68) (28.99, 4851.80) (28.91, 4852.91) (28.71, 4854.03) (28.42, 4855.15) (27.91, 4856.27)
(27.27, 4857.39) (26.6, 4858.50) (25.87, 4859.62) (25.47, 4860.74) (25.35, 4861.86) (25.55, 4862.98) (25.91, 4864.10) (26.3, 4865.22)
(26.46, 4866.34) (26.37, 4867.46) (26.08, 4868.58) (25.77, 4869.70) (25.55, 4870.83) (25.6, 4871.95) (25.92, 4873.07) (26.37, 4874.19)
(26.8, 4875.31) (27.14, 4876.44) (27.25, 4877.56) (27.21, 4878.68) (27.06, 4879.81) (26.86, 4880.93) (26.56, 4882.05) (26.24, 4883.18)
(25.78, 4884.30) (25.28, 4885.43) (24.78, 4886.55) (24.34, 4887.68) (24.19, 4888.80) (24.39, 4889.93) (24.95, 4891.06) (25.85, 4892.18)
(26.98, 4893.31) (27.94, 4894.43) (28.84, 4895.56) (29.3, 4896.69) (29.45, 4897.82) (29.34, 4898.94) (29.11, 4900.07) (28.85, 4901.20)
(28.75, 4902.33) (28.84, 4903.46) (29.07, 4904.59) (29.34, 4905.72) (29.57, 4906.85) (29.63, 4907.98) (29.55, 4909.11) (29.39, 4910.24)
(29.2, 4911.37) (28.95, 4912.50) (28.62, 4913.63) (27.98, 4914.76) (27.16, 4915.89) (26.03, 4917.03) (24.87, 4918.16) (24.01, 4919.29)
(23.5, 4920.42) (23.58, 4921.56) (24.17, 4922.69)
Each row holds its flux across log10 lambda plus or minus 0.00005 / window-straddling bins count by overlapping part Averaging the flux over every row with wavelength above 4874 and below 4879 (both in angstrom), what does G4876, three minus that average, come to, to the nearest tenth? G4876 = -24.0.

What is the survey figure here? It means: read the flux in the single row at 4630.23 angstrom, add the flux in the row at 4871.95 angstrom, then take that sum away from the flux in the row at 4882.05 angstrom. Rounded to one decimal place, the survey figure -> -27.7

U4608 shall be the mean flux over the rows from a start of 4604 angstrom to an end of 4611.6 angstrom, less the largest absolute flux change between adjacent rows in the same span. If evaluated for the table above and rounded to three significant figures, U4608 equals 27.8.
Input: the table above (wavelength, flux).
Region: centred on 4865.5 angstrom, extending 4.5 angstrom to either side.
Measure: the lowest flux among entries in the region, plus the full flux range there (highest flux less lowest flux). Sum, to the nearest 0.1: 26.5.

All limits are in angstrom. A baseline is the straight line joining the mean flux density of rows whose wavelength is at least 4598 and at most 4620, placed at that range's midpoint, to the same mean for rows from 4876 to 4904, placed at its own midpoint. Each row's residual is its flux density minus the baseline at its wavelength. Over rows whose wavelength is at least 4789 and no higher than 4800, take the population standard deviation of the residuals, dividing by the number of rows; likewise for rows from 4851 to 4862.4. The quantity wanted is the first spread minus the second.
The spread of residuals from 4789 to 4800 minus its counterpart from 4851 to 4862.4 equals -1.0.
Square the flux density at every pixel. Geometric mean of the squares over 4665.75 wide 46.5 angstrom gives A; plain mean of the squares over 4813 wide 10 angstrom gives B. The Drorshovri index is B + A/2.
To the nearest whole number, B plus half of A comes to 1293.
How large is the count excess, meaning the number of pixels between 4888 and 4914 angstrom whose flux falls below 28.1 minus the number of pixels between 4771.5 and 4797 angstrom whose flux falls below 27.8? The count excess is -15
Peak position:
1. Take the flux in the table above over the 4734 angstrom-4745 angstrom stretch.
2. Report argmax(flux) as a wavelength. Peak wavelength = 4744.63 angstrom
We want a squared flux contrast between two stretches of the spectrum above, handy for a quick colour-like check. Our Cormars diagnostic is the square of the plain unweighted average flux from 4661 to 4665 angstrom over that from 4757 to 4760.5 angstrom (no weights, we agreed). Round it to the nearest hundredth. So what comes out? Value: 1.15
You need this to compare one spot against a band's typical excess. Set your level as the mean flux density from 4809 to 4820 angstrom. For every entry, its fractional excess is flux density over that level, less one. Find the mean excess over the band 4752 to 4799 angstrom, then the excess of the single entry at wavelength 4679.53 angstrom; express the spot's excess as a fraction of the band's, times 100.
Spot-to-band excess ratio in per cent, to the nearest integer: 53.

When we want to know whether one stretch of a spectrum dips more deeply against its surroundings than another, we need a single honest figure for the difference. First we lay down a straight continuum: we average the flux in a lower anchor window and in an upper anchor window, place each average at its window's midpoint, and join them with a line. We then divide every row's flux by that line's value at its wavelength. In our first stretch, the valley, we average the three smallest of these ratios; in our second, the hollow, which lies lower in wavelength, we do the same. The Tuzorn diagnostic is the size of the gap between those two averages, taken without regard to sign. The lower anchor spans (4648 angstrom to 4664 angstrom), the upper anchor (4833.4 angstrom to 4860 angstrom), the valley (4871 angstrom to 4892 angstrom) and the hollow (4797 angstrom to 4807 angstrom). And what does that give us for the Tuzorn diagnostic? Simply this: 0.13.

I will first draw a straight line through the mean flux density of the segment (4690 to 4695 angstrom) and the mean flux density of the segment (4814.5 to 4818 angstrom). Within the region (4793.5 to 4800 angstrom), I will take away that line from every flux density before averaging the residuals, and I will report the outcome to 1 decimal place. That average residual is -1.9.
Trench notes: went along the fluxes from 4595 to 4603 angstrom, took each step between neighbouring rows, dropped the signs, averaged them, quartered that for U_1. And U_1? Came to 0.046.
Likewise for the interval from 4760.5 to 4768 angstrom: 0.024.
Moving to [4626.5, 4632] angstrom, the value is 0.037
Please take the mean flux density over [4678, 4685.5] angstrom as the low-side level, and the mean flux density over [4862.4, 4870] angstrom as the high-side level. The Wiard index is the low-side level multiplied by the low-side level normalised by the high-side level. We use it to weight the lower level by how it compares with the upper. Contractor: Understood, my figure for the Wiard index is 31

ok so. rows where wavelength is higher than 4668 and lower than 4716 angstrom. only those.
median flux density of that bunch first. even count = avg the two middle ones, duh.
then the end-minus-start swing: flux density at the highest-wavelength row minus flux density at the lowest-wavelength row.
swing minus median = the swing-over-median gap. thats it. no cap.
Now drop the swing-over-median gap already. -25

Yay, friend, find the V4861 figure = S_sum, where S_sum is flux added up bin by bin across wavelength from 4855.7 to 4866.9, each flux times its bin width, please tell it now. 294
